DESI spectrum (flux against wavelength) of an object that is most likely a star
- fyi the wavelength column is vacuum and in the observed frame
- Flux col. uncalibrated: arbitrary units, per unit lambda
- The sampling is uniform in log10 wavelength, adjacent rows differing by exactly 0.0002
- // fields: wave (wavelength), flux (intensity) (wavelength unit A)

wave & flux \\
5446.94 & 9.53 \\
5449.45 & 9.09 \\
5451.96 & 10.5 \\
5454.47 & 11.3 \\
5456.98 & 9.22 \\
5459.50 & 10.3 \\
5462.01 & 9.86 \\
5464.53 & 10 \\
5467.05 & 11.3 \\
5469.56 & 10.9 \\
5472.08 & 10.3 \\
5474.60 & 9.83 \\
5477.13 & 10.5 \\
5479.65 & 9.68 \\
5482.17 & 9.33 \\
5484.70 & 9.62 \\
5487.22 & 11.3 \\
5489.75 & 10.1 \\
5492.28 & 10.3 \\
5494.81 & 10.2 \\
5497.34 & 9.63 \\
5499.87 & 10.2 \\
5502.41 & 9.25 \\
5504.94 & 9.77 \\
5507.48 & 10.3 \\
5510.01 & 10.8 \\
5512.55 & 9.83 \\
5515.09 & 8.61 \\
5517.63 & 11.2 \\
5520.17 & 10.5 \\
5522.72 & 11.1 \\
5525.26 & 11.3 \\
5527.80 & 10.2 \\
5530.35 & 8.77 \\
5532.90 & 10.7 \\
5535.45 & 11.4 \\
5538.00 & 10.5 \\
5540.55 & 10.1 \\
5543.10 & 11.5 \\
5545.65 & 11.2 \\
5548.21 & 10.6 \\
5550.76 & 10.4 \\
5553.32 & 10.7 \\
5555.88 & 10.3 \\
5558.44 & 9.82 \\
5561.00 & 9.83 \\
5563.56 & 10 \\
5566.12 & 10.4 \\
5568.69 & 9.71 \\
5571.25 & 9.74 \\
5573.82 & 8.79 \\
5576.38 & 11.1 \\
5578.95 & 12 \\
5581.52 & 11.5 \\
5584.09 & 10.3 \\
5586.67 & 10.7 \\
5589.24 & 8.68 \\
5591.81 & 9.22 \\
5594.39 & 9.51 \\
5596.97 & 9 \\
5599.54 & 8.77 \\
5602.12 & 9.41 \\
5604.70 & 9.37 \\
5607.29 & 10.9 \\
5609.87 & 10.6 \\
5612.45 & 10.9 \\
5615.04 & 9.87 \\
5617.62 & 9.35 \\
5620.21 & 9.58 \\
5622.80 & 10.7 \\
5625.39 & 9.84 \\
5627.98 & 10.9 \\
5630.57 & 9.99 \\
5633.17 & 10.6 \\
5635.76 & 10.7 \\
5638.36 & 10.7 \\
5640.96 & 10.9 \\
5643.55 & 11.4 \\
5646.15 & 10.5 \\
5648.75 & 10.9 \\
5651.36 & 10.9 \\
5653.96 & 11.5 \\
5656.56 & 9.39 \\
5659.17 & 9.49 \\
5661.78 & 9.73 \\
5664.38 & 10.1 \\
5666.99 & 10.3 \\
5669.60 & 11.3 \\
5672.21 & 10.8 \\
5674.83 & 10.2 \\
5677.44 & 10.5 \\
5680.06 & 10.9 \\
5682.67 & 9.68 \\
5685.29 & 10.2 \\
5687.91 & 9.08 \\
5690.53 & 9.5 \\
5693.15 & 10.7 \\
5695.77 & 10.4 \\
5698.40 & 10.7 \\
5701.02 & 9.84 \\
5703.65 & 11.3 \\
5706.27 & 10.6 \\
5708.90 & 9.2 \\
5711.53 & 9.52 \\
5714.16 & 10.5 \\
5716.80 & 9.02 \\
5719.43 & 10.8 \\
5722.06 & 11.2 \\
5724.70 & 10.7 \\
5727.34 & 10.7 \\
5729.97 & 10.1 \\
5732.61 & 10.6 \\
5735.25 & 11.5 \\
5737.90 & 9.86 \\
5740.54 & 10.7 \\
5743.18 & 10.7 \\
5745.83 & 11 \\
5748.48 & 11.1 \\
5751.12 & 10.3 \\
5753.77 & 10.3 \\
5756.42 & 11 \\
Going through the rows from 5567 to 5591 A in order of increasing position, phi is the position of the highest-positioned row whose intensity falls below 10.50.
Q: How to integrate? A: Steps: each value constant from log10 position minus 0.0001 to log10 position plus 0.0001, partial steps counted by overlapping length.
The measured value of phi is 5589.24 A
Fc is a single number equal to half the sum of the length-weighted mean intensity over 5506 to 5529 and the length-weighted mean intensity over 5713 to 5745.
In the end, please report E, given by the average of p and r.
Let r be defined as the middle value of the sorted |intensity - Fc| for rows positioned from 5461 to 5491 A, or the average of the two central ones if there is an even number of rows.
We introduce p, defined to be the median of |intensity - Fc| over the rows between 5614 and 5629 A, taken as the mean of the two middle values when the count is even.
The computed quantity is 0.63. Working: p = 0.63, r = 0.64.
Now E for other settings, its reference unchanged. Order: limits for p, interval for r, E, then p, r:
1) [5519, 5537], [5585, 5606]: 0.90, 0.62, 1.19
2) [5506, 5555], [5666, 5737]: 0.35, 0.38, 0.32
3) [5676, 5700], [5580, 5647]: 0.42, 0.28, 0.55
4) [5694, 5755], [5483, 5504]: 0.46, 0.32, 0.60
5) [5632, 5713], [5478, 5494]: 0.61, 0.42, 0.81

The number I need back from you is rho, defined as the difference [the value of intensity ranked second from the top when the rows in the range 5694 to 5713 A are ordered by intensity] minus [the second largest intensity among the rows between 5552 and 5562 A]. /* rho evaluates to 0.4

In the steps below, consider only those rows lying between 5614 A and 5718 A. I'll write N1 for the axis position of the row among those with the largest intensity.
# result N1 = 5653.96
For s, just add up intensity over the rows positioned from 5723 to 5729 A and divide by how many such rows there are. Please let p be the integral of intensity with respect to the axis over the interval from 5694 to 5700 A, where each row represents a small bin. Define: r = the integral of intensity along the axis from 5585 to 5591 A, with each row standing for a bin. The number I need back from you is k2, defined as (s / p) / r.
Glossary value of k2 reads 0.0029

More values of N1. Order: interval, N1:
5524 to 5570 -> 5543.10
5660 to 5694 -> 5669.60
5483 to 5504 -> 5487.22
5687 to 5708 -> 5703.65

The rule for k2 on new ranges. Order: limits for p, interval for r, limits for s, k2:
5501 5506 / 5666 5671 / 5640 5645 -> 0.0043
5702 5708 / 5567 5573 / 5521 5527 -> 0.0030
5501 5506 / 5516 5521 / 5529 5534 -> 0.0038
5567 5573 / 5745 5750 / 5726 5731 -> 0.0032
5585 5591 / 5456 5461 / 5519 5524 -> 0.0038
